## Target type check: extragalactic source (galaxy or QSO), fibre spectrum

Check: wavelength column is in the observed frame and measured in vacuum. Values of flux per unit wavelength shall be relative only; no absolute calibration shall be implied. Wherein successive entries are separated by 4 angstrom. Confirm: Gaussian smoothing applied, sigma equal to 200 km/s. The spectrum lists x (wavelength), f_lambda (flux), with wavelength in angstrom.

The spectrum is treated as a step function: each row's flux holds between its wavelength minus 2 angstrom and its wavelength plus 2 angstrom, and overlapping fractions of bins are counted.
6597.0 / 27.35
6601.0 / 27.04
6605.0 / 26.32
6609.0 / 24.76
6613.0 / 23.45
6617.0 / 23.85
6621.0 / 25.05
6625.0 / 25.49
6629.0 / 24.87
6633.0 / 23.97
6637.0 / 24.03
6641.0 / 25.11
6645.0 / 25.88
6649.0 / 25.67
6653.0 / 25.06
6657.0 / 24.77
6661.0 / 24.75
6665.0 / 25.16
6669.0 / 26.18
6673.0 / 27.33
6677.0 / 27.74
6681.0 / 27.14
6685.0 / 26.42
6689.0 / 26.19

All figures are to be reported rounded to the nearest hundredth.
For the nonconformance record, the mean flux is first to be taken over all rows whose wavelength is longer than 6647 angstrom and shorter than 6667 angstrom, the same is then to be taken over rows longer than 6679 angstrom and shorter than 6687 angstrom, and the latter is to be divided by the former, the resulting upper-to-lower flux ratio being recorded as 1.07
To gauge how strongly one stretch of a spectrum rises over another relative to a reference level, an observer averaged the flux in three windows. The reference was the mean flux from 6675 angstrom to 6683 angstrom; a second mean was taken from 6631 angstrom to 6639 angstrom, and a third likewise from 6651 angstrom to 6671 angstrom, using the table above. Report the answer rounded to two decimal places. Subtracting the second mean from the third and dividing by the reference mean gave 0.04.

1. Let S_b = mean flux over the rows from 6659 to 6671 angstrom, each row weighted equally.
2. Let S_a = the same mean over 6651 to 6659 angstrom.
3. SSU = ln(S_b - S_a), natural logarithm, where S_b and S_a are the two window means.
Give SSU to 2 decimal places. -0.80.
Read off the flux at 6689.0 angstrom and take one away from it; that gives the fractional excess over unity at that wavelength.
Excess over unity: 25.2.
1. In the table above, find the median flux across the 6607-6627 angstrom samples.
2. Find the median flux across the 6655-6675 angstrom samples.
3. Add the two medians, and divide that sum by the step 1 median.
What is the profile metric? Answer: 2.02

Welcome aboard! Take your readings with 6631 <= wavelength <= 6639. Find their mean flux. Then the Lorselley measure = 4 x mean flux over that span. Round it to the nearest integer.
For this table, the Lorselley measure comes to 96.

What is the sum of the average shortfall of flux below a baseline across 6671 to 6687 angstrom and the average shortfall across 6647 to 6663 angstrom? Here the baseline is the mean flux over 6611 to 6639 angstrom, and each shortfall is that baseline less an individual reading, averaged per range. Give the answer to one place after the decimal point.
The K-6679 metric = -3.4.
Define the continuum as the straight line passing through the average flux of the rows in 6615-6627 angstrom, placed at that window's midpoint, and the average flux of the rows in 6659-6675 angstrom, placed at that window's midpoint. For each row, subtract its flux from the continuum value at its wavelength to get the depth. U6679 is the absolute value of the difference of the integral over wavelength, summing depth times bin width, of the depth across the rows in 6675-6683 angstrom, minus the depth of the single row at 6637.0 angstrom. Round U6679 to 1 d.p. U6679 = 11.6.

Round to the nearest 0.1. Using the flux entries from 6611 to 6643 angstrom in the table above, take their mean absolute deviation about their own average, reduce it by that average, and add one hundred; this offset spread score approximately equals 76.2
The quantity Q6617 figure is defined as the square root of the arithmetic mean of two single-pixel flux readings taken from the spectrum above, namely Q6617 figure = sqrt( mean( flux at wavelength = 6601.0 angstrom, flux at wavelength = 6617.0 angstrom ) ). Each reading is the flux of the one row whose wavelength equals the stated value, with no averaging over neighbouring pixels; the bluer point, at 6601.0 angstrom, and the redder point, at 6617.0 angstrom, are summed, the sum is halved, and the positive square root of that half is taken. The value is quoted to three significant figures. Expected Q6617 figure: 5.04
